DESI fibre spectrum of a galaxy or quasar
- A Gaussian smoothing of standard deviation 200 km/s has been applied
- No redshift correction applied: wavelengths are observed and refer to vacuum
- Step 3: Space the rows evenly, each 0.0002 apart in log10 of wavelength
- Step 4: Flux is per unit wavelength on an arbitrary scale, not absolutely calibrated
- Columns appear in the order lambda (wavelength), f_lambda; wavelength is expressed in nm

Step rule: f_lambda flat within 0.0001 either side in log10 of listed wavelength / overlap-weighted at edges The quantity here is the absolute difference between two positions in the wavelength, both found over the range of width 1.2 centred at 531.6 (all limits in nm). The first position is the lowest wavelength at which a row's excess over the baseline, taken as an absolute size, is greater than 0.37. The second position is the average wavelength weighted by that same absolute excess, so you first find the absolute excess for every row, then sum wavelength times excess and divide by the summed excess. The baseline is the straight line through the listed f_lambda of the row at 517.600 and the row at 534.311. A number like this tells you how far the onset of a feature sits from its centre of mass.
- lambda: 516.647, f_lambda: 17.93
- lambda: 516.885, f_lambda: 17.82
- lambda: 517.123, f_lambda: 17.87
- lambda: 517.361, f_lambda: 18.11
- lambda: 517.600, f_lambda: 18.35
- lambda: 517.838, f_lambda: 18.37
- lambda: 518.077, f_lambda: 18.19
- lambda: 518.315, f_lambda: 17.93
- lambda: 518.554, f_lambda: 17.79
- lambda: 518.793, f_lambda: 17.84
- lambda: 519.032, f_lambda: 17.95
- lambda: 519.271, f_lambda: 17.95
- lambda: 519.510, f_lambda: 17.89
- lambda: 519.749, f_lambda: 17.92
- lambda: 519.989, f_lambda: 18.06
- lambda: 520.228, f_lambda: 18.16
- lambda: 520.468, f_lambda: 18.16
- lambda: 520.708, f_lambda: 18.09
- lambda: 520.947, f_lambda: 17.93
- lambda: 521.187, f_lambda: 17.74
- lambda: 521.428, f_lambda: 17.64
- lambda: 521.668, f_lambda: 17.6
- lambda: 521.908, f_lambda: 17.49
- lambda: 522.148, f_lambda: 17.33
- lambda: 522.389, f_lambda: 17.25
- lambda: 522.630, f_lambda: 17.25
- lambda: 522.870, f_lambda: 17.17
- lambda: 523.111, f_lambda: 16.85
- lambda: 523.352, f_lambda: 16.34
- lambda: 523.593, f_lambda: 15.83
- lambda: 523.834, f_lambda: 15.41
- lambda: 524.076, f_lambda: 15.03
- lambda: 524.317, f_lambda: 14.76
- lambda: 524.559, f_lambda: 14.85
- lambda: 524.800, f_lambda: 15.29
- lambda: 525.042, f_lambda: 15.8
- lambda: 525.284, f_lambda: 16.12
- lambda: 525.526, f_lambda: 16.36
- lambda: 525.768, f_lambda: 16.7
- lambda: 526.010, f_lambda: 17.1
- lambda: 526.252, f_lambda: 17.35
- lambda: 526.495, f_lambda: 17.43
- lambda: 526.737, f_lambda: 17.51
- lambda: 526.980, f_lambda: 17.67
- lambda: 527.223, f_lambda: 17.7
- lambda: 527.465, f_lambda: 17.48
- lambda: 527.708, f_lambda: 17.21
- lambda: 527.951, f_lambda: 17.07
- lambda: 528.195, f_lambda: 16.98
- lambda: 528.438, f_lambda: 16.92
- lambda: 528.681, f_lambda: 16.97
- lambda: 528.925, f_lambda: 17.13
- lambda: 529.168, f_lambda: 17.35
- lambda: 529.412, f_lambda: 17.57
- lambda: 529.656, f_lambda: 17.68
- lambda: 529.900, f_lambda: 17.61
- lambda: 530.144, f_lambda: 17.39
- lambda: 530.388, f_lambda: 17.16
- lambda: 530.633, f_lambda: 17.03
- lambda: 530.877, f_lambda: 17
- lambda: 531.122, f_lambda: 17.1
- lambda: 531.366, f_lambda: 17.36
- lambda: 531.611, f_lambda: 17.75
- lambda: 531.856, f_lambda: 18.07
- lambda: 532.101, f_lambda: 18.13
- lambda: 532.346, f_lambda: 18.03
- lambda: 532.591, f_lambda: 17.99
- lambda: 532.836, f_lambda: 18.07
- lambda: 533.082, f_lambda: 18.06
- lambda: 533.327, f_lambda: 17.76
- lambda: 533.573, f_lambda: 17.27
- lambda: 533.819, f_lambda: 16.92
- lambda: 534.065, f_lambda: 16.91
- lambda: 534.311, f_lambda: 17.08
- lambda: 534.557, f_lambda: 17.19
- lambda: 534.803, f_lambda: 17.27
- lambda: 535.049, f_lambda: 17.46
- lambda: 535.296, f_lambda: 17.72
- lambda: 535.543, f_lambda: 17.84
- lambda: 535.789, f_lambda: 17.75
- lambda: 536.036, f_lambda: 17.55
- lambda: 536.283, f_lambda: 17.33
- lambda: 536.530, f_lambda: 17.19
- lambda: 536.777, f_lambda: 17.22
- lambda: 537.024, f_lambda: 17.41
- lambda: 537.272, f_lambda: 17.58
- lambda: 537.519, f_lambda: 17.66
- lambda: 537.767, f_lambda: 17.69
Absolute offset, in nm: 0.21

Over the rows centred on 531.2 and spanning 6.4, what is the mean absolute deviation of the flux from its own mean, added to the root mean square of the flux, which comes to 17.8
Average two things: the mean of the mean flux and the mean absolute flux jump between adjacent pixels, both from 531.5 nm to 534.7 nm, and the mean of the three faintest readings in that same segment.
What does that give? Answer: 12.9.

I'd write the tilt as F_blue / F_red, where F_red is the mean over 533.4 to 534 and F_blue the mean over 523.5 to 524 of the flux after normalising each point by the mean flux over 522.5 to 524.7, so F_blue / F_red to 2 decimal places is 0.91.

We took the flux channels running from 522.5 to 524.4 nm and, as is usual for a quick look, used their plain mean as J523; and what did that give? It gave 16.1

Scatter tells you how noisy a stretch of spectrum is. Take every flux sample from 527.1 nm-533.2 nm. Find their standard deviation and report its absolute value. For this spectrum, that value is 0.41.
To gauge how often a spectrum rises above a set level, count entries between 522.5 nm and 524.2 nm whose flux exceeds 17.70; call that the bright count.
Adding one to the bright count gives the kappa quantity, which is 1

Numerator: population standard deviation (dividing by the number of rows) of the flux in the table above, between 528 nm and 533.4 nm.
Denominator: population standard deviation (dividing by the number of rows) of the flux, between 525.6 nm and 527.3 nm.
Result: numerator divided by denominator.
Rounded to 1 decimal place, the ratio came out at 1.3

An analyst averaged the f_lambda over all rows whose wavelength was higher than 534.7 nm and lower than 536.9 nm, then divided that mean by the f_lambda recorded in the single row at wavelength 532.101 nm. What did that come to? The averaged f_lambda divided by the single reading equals 0.964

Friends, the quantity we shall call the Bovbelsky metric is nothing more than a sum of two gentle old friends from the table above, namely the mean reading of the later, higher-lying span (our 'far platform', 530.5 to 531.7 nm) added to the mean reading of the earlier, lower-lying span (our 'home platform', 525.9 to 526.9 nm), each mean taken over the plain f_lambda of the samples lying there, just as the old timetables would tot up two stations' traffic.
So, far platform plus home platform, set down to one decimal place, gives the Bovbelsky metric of 34.6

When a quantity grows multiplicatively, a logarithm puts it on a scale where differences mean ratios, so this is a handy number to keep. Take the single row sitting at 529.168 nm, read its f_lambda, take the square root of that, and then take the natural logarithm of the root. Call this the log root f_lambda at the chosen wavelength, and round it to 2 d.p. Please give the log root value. 1.43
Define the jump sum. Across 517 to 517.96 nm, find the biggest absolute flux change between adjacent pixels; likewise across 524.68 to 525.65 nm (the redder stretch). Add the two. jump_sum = 0.75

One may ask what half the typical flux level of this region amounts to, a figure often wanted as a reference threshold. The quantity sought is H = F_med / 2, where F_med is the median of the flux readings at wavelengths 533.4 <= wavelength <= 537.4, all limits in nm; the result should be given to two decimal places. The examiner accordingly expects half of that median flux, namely 8.65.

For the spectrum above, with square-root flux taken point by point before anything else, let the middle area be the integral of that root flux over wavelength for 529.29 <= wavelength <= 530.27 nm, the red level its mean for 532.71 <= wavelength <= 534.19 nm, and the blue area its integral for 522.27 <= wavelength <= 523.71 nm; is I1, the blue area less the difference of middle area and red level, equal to 6.0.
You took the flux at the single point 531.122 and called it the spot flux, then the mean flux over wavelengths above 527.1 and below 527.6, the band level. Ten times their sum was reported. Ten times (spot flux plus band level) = 347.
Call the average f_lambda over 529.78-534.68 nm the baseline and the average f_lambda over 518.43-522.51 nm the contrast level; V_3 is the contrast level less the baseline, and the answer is 0.3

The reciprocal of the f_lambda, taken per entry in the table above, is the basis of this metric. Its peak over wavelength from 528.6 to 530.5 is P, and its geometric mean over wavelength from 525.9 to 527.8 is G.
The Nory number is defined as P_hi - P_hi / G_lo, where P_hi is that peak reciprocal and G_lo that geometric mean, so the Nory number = -0.97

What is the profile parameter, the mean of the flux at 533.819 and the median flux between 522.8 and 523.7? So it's 16.8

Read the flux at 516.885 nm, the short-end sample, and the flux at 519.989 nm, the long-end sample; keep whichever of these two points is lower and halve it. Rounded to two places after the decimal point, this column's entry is 8.91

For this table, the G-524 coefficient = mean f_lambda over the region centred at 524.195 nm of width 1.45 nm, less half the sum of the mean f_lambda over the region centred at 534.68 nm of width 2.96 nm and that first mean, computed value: -1.1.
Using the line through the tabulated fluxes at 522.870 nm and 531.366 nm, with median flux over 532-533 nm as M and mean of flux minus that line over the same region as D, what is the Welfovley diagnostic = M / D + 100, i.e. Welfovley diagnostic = 127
